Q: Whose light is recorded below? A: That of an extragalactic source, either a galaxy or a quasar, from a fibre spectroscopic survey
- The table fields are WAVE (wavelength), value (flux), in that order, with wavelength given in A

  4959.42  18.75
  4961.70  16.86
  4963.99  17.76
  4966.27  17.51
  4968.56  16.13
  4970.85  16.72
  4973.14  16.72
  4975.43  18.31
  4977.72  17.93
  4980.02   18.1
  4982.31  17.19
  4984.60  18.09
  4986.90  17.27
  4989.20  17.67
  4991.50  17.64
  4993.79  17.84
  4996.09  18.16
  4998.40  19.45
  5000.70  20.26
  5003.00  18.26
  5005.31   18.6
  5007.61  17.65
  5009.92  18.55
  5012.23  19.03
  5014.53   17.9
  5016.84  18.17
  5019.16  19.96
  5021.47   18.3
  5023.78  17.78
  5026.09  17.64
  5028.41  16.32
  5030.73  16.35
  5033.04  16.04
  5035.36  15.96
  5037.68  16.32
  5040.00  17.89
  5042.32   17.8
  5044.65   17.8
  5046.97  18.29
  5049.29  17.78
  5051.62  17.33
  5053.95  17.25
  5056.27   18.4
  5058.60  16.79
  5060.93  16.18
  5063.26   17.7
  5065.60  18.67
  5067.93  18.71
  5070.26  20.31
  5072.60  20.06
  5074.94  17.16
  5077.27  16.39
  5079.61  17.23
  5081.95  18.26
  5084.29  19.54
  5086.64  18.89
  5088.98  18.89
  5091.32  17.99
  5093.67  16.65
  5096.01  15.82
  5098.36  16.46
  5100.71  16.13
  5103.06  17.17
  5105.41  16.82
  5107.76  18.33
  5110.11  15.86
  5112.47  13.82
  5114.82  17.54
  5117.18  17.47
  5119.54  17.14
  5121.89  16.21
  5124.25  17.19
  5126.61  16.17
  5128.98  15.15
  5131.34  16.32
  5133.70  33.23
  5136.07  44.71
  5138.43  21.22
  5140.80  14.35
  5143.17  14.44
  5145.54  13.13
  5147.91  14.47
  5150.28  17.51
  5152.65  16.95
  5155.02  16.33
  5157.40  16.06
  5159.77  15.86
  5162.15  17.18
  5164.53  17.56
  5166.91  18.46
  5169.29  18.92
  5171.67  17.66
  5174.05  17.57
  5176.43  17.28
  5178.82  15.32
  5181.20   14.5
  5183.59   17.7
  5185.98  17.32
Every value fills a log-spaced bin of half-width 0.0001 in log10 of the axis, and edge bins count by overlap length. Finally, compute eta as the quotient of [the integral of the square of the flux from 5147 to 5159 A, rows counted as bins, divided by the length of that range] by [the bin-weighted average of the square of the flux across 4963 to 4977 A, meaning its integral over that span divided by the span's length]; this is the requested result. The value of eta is 0.90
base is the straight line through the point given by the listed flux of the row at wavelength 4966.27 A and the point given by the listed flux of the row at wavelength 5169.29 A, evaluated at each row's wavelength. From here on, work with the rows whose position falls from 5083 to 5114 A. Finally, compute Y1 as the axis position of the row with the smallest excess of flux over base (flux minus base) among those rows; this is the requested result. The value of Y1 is 5112.47 A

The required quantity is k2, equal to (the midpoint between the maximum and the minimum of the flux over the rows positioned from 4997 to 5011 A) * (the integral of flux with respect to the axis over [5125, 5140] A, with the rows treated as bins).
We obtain 6823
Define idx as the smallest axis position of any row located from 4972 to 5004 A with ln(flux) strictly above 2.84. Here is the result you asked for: 4975.43 A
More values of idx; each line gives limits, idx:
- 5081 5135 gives 5081.95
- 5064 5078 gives 5065.60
